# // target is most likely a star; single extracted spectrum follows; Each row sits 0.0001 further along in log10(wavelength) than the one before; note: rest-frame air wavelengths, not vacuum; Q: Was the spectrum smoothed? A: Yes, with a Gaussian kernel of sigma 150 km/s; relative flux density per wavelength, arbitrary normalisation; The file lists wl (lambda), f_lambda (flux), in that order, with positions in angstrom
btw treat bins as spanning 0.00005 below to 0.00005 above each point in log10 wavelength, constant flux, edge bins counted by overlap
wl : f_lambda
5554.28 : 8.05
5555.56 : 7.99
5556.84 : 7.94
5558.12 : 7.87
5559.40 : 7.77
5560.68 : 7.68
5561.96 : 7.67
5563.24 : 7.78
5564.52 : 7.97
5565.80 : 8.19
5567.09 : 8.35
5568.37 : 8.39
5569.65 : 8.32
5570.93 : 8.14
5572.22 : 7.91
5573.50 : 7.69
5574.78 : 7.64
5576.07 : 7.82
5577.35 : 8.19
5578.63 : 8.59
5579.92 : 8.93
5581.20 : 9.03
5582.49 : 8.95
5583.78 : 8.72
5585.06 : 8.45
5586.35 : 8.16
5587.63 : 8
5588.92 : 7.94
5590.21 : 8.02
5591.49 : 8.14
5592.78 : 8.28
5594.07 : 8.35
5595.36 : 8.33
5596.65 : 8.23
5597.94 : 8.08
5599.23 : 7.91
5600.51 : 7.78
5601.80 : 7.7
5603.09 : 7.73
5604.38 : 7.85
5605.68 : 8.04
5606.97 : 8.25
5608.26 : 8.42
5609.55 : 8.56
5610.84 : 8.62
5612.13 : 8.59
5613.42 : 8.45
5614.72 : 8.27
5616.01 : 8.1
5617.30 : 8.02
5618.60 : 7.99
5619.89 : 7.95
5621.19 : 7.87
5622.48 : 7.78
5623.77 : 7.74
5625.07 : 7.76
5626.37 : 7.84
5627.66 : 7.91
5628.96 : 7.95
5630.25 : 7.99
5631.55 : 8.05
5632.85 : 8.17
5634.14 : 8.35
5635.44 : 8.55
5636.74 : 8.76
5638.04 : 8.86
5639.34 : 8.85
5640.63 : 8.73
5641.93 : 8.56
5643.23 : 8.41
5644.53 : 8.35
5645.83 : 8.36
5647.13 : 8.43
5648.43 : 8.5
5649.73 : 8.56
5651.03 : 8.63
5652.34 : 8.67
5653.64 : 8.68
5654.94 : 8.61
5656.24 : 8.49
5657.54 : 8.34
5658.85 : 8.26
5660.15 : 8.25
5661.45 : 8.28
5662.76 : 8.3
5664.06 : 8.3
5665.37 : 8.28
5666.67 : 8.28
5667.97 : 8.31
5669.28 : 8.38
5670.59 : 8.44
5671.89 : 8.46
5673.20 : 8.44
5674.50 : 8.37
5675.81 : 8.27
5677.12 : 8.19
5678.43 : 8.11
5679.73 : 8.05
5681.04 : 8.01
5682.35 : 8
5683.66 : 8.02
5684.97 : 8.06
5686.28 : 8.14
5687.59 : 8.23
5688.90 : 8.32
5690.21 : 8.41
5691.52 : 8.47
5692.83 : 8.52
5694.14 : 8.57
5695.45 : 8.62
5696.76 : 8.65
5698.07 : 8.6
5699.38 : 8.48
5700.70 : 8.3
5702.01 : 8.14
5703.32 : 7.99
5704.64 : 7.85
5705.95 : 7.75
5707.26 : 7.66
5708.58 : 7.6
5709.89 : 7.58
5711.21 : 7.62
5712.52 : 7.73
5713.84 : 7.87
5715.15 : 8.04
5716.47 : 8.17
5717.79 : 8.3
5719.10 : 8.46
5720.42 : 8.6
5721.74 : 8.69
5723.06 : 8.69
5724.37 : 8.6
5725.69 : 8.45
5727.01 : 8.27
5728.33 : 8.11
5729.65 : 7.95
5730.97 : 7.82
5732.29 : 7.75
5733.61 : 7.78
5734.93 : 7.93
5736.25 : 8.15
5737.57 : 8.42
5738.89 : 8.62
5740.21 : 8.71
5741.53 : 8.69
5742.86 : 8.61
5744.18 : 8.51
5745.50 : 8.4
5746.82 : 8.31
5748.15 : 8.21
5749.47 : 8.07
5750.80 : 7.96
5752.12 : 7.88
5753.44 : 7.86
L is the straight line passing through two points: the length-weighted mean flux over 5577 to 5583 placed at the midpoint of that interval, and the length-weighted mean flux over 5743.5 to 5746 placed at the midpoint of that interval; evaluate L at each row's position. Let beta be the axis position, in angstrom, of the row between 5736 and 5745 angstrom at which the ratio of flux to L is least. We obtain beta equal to 5736.25 angstrom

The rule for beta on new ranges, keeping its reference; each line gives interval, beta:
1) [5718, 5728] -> 5727.01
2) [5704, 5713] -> 5709.89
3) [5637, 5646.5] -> 5644.53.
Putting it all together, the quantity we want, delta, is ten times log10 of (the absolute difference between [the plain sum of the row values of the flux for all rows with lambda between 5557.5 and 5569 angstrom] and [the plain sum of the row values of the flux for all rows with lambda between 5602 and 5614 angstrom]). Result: 5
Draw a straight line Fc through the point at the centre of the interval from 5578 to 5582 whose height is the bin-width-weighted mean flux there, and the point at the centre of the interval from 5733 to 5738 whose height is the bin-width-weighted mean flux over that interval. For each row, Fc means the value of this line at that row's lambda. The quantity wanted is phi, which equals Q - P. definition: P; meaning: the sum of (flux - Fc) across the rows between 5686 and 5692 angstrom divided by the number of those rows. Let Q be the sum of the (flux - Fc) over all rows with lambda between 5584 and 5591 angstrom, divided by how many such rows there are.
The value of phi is -0.7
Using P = 0.0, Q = -0.69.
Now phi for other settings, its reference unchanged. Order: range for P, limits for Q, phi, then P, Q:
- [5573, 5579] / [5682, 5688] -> 0.7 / -0.9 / -0.22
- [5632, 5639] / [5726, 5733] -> -0.1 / 0.0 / -0.11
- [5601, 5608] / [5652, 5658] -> 0.9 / -0.8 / 0.09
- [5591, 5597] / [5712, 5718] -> 0.4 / -0.5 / -0.14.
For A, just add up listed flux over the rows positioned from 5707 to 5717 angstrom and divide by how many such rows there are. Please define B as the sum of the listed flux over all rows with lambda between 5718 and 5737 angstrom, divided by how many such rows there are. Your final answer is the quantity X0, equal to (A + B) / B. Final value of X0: 1.95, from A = 7.78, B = 8.23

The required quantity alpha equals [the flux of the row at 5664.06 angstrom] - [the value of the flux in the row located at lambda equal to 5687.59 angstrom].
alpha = 0.1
